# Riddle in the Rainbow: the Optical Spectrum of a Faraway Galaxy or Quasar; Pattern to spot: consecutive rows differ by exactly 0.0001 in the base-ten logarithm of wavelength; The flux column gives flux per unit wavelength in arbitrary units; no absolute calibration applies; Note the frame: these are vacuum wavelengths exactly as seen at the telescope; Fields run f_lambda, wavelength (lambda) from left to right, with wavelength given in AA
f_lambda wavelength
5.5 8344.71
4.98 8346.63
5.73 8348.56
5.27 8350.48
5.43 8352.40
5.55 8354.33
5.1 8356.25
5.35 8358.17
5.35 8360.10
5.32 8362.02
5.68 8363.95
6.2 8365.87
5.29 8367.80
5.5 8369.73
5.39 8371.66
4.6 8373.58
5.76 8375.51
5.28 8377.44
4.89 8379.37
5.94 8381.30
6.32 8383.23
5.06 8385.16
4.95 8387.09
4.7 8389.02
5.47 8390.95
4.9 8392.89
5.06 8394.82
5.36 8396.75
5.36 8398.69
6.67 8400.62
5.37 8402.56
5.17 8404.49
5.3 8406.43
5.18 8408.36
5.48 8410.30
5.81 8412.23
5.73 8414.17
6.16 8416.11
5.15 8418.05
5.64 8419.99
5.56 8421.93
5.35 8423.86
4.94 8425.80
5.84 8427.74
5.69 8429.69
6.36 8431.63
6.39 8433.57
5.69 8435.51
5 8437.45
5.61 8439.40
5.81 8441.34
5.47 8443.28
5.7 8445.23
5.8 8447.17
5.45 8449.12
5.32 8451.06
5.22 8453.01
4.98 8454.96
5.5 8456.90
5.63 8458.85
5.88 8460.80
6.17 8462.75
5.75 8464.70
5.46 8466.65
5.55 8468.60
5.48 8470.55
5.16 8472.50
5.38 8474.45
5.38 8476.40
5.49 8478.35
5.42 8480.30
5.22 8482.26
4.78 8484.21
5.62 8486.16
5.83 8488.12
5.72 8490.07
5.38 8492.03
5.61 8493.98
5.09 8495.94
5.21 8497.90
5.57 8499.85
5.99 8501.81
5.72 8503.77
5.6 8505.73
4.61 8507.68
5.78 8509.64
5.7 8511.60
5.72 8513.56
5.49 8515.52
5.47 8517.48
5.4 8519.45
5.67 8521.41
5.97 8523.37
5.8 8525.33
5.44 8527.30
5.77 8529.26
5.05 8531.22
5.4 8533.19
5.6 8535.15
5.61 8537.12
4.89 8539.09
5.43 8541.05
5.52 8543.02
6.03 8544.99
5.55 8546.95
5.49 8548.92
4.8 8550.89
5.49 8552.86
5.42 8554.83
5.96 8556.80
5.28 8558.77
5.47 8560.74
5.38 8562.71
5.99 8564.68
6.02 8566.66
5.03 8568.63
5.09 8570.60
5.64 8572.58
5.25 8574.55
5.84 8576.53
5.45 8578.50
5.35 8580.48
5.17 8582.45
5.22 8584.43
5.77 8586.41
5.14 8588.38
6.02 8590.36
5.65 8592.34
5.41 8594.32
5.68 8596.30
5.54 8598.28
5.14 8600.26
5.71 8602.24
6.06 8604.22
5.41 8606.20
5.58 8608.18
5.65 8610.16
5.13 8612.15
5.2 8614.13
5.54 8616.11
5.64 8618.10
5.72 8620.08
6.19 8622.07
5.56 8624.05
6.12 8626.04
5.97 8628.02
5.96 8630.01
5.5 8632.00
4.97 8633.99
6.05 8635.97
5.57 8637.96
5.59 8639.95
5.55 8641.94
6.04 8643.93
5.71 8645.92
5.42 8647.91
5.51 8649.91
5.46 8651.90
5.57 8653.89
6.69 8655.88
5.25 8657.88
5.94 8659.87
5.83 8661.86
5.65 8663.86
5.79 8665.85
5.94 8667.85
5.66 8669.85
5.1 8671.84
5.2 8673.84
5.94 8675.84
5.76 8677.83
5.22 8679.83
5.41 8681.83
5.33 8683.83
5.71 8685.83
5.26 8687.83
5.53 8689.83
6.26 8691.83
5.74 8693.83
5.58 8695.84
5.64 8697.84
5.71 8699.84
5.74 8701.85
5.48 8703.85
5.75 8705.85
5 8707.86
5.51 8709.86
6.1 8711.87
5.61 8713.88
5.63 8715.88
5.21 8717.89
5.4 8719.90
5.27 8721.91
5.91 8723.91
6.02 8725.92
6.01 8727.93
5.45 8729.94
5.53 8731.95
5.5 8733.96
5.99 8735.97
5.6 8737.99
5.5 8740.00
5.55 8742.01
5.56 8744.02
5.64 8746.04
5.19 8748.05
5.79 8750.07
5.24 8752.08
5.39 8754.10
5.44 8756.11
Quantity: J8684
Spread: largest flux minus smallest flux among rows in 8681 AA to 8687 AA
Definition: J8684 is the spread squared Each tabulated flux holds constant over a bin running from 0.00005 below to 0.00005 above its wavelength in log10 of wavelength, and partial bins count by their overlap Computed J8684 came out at 0.1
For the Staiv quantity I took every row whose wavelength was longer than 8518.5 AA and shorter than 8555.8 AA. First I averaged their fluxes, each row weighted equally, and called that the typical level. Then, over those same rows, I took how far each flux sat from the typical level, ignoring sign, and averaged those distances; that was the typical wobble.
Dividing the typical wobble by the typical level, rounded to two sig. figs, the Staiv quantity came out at 0.040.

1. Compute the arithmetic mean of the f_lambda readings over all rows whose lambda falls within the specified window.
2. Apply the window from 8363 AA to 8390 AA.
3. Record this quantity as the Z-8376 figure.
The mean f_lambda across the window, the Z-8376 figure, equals 5.40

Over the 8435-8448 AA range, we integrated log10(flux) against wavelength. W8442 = 10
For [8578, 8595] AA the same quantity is 13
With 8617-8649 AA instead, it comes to 24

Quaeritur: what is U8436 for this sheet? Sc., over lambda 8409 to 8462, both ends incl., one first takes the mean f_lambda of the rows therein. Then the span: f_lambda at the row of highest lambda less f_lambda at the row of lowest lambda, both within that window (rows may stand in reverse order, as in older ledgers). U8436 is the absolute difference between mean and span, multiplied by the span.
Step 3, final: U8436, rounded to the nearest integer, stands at 2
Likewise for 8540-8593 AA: 1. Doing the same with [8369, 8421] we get 1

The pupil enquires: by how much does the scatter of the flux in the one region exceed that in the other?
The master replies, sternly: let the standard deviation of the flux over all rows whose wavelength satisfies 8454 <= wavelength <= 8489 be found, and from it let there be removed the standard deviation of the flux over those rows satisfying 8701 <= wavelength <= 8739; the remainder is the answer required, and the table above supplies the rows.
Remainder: 0.03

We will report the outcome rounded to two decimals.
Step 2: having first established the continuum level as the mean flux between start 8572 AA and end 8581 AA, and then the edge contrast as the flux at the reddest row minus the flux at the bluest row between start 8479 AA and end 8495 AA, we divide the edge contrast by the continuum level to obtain 0.03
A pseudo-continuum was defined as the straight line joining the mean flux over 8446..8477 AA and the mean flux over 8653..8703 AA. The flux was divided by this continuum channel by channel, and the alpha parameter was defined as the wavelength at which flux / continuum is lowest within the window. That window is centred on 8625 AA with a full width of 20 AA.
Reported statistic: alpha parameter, 8633.99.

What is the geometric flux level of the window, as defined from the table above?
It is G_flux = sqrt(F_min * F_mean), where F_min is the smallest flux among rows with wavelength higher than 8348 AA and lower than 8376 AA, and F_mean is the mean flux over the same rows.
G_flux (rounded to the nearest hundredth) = 5.00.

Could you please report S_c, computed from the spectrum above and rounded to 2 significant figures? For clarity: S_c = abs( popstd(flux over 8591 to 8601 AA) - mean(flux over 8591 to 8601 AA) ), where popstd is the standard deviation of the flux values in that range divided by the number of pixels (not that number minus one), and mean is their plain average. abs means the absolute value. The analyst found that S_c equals 5.3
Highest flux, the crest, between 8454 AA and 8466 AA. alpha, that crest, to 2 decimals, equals 6.17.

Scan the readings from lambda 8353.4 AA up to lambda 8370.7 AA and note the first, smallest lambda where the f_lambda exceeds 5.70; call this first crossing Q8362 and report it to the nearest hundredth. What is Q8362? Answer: 8365.87 AA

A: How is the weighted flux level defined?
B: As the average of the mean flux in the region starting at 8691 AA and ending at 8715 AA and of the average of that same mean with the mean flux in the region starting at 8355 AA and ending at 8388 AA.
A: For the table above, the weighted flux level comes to 5.61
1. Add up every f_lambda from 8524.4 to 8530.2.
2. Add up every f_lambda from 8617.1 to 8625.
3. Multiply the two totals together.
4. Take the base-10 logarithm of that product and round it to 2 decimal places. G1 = 2.59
